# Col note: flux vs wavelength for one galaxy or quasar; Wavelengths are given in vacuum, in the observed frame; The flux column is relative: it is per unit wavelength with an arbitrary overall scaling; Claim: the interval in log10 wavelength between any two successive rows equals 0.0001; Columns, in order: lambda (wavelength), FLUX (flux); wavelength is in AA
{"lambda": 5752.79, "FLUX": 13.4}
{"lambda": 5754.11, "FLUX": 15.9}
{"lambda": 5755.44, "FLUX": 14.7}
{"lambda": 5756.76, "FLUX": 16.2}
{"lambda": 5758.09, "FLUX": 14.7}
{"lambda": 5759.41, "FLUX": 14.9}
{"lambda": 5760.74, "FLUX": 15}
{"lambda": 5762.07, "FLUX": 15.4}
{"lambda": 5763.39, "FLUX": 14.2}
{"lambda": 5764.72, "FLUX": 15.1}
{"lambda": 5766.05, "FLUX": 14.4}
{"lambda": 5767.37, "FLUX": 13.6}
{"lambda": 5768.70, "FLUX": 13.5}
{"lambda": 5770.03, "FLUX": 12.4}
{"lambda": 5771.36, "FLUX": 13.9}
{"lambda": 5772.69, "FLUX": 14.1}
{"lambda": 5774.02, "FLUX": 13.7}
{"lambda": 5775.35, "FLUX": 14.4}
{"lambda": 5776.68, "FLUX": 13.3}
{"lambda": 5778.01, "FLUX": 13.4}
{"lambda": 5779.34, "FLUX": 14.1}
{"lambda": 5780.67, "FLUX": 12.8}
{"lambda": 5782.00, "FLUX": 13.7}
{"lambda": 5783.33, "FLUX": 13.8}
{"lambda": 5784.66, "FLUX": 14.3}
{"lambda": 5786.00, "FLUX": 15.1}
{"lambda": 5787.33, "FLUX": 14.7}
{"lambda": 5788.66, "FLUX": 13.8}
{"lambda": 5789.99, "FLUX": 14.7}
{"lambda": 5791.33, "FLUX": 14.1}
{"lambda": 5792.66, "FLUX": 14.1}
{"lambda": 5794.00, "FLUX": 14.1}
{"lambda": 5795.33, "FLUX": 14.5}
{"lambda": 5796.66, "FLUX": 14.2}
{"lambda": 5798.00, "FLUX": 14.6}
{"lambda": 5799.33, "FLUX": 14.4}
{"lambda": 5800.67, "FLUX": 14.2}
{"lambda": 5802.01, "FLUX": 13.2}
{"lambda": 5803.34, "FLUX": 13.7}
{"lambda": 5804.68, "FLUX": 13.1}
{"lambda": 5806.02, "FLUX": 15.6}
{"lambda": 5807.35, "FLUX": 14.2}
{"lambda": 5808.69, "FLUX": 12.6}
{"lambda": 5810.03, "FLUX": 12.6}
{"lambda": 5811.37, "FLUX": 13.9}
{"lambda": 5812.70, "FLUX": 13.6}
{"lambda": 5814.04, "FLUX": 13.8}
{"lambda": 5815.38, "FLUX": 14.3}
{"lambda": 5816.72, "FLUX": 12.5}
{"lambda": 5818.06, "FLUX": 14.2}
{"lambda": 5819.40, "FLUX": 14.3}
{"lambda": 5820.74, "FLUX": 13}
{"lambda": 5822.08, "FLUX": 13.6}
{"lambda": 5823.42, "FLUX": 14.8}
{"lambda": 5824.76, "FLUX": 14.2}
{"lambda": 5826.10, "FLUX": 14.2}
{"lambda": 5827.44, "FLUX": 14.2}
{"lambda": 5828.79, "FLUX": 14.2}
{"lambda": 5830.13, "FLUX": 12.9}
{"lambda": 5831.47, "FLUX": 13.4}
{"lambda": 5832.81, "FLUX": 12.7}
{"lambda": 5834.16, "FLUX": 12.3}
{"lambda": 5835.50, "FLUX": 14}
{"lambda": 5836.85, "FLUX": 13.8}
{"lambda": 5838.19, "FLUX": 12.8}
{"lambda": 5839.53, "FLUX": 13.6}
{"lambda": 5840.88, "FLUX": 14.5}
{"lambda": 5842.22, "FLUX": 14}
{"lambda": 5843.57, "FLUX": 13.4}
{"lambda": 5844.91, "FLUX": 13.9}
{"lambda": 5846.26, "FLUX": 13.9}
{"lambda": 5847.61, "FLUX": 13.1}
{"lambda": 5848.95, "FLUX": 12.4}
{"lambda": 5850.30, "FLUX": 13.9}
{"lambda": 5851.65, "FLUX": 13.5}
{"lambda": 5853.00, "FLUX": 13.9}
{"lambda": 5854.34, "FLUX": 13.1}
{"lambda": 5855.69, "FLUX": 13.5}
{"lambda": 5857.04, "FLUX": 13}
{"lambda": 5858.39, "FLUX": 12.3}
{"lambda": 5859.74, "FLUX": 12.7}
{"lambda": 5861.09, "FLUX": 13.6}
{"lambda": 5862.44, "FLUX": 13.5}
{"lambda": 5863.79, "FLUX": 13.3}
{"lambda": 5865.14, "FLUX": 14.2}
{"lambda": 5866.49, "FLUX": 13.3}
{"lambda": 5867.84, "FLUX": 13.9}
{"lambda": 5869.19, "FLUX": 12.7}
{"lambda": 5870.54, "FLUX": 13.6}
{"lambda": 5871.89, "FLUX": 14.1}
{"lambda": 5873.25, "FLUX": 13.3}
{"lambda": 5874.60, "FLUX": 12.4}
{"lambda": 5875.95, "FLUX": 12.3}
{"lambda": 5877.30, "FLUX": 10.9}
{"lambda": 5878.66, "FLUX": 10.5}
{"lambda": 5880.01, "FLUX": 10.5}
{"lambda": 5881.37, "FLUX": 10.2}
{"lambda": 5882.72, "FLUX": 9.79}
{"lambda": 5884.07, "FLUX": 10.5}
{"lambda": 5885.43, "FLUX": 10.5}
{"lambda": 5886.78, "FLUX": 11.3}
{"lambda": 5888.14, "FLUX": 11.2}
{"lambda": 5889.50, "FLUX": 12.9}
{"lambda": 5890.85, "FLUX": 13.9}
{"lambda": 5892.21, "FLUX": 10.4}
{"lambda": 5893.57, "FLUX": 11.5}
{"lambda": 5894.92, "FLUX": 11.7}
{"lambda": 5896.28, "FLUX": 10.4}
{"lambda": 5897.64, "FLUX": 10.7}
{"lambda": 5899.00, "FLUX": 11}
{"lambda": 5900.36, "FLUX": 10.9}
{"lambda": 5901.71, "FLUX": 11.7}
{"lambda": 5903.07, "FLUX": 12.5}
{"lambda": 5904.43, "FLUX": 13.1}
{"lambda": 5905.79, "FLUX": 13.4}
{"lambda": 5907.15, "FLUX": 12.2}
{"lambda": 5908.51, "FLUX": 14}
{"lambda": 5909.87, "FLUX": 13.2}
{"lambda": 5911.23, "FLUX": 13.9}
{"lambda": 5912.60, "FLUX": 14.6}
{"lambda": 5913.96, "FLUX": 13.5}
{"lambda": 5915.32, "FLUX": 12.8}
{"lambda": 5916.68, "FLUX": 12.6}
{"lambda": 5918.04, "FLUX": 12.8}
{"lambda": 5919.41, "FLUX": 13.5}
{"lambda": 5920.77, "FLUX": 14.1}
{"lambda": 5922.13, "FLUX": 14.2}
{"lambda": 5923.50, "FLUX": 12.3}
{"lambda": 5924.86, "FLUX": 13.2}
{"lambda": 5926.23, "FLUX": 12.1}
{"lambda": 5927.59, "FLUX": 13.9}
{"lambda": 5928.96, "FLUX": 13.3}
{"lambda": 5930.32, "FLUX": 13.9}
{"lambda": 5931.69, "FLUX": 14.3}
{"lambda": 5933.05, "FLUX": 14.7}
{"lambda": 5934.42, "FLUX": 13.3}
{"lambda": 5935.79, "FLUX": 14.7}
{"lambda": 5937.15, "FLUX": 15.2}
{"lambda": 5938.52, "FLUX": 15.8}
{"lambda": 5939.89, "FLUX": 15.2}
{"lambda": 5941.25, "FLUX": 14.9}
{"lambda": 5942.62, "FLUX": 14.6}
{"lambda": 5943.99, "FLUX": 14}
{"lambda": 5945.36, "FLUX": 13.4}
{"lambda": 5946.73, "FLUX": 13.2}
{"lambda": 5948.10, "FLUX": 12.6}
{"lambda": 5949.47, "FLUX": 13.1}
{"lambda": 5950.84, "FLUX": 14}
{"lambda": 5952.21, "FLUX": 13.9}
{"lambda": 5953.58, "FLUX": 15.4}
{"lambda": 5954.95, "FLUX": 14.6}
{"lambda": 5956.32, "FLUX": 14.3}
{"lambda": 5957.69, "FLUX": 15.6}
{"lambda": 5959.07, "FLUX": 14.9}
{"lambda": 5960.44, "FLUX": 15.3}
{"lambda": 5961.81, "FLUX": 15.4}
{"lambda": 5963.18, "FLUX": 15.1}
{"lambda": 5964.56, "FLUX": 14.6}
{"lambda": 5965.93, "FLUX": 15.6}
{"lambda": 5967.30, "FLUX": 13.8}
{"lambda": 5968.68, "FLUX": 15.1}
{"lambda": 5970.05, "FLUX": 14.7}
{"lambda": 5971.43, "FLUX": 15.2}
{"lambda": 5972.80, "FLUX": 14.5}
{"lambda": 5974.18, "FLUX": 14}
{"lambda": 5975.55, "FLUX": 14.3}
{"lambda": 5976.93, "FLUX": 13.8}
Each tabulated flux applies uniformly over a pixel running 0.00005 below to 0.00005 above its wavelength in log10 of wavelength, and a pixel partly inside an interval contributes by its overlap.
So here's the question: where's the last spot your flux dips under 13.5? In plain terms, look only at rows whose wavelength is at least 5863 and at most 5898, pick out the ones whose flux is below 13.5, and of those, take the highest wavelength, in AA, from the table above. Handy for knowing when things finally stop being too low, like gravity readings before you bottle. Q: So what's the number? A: 5897.64 AA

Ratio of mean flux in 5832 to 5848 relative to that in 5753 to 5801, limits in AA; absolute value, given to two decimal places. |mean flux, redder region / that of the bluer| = 0.95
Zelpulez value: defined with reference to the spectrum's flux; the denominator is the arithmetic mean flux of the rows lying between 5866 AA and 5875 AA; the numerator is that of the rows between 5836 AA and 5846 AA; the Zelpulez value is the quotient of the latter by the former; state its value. 1.03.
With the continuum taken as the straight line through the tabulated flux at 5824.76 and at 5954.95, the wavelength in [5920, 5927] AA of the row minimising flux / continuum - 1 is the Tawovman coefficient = 5926.23 AA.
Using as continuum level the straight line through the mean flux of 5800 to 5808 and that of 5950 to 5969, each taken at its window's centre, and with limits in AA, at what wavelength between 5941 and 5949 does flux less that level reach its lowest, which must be 5948.10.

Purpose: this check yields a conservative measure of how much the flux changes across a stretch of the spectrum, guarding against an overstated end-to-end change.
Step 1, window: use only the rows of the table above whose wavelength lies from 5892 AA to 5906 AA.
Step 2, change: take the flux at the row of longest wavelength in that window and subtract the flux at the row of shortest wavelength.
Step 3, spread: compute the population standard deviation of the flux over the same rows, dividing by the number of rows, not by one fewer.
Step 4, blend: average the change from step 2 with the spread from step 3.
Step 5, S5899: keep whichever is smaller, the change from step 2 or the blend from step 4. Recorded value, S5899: 2.0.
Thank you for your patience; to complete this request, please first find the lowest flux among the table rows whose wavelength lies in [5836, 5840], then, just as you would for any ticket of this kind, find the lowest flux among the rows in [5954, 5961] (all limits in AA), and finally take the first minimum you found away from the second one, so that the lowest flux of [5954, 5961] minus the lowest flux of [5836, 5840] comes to 1.5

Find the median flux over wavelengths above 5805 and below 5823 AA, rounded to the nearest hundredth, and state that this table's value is 13.80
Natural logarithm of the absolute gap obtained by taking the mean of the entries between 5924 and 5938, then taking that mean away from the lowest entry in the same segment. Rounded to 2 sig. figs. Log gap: 0.57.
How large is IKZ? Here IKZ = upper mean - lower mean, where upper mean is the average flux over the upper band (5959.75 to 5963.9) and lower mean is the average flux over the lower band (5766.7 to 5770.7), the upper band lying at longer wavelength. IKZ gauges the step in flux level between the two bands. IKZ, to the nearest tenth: 2.1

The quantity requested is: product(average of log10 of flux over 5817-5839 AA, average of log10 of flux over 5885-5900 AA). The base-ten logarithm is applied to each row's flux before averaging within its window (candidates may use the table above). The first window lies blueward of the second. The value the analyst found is 1.20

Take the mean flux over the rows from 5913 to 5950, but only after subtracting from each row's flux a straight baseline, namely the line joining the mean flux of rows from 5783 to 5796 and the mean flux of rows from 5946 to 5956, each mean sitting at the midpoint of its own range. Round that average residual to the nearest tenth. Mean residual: -0.1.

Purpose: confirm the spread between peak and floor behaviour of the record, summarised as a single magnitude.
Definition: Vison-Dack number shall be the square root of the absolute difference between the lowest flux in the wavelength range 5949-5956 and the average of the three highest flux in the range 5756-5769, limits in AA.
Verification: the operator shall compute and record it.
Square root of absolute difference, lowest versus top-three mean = 1.6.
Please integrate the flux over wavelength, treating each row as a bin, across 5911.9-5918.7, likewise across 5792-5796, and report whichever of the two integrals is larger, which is 90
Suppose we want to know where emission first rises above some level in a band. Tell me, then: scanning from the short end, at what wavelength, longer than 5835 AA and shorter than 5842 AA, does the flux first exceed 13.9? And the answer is 5835.50 AA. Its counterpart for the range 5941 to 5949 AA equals 5941.25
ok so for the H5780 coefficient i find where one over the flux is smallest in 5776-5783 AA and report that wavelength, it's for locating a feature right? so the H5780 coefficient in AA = 5779.34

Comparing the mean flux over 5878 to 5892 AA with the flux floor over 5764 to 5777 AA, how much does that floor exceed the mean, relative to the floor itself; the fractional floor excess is 0.10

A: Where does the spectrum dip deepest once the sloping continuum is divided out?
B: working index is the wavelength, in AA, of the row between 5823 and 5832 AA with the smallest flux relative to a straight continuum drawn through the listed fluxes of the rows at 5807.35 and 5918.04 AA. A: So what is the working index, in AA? 5830.13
